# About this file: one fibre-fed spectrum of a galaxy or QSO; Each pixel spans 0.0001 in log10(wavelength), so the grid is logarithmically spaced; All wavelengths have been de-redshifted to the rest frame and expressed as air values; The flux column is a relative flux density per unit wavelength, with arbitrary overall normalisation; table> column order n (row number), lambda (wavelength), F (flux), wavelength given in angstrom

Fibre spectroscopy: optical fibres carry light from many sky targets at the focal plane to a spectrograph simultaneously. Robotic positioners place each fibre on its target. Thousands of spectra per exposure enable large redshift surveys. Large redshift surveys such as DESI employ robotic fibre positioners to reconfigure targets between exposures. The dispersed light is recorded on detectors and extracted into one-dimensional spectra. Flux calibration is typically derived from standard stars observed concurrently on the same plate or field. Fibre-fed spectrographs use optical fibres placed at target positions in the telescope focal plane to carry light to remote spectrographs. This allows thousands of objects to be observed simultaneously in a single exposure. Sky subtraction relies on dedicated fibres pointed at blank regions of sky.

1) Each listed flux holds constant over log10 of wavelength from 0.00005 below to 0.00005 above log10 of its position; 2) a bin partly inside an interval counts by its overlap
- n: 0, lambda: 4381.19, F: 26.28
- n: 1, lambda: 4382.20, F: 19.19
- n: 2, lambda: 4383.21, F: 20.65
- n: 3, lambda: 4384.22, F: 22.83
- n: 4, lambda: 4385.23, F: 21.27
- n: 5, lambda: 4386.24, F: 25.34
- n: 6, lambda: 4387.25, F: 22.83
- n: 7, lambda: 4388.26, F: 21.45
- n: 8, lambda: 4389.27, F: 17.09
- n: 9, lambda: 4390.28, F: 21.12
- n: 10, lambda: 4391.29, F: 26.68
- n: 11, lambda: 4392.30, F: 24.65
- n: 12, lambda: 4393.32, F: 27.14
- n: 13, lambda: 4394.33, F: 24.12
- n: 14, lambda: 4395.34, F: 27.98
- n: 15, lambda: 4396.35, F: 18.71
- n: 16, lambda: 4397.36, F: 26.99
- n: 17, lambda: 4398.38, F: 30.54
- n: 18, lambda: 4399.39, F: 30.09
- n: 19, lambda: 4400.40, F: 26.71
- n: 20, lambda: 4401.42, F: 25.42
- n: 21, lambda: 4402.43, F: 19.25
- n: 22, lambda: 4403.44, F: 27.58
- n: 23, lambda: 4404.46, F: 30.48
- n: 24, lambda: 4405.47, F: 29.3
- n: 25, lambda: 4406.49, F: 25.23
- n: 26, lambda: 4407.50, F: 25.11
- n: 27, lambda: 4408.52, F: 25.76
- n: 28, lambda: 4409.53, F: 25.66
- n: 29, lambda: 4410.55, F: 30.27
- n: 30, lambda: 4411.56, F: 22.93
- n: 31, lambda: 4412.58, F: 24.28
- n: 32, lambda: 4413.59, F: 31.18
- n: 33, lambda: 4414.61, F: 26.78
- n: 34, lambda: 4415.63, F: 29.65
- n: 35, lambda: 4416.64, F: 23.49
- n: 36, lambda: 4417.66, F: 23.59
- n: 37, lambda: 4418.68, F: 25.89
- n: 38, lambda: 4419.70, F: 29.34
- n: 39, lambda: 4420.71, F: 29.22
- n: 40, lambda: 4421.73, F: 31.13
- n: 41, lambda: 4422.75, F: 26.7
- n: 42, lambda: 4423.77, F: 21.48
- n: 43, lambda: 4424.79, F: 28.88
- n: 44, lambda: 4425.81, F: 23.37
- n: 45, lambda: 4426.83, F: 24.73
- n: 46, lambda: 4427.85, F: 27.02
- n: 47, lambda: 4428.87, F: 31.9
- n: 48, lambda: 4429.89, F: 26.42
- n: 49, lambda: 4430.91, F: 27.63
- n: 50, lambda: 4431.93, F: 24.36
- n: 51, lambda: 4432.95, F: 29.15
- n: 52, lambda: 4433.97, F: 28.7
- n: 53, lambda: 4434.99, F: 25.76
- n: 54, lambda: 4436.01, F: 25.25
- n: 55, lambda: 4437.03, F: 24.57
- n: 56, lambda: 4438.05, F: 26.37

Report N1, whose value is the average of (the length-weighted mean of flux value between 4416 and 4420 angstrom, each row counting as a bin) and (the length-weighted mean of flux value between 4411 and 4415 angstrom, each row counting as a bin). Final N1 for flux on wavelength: 25.9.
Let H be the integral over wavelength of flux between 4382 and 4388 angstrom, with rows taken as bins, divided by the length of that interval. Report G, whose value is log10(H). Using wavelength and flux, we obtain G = 1.35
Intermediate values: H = 22.1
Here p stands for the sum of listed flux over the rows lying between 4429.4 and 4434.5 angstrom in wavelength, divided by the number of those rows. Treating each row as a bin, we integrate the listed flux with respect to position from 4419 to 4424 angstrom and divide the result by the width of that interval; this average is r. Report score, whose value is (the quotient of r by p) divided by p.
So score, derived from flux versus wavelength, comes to 0.0375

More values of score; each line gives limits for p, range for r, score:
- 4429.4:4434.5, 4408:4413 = 0.0347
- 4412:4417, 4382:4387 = 0.0301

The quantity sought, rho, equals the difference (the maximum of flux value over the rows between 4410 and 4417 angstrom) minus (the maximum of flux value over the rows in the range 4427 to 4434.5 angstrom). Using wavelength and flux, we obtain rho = -0.7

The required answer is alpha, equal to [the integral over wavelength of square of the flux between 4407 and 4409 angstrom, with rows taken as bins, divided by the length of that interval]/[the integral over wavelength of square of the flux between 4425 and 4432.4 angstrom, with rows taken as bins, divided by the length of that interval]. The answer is 0.9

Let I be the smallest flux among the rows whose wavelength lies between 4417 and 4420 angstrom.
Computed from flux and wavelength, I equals 23.59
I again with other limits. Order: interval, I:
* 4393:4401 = 18.71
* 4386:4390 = 17.09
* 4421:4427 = 21.48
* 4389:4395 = 17.09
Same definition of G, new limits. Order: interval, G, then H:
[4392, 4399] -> 1.41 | 25.8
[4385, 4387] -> 1.37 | 23.5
